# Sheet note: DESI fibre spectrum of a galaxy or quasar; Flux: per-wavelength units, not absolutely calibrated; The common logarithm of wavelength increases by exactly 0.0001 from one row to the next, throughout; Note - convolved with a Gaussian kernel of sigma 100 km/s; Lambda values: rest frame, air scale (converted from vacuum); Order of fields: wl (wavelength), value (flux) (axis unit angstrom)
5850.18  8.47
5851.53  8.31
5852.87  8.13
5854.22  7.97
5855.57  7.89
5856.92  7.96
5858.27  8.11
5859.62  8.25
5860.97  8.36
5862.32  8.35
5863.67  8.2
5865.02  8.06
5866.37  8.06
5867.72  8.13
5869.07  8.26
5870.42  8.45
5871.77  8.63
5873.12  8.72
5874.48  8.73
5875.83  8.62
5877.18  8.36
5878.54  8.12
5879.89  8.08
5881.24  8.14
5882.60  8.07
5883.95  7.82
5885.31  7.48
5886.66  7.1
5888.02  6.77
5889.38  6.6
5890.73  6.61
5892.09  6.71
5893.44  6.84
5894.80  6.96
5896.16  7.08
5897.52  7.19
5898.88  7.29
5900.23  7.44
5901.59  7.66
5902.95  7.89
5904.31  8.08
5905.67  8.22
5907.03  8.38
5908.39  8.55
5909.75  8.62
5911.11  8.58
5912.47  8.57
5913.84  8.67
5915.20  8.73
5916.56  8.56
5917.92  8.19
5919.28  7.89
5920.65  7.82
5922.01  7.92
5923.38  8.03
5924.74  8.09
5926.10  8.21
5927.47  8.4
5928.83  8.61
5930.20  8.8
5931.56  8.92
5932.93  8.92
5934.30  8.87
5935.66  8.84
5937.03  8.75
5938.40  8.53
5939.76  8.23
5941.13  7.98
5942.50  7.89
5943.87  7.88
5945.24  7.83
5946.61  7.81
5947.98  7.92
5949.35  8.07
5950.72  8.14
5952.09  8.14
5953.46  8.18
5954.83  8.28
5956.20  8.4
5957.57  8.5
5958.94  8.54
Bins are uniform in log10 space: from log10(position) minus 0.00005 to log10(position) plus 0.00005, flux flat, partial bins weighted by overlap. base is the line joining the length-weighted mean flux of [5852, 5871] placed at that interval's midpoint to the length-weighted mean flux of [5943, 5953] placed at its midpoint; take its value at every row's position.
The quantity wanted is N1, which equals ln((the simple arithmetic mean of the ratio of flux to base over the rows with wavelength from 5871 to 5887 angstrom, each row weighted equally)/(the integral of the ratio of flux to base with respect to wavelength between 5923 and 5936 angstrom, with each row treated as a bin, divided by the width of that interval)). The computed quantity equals -0.06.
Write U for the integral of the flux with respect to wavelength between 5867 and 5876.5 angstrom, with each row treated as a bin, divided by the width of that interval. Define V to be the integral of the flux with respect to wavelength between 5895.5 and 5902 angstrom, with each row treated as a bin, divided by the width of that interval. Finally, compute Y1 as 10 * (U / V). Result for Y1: 11.6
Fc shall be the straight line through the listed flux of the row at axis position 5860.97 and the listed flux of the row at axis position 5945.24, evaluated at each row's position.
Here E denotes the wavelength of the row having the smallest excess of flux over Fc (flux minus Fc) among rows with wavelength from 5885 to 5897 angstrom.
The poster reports 5889.38 angstrom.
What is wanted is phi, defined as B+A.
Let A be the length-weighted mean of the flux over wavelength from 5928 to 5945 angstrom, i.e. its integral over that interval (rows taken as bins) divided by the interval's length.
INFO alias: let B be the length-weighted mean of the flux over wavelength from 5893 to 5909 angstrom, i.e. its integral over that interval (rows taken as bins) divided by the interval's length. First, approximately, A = 8.50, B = 7.6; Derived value 16.1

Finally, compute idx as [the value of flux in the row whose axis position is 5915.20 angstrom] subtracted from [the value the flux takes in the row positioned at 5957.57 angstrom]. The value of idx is -0.2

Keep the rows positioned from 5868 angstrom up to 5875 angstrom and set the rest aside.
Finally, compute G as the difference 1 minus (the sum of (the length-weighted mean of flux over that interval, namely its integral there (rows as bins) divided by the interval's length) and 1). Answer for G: -8.53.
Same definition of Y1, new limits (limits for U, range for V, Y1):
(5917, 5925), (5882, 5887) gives 10.5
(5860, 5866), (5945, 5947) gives 10.5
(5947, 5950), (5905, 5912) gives 9.4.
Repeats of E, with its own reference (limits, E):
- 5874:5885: 5883.95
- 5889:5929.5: 5889.38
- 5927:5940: 5939.76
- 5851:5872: 5855.57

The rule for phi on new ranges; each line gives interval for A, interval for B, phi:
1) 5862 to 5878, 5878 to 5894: 15.7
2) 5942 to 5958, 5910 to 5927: 16.4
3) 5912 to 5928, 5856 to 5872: 16.5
